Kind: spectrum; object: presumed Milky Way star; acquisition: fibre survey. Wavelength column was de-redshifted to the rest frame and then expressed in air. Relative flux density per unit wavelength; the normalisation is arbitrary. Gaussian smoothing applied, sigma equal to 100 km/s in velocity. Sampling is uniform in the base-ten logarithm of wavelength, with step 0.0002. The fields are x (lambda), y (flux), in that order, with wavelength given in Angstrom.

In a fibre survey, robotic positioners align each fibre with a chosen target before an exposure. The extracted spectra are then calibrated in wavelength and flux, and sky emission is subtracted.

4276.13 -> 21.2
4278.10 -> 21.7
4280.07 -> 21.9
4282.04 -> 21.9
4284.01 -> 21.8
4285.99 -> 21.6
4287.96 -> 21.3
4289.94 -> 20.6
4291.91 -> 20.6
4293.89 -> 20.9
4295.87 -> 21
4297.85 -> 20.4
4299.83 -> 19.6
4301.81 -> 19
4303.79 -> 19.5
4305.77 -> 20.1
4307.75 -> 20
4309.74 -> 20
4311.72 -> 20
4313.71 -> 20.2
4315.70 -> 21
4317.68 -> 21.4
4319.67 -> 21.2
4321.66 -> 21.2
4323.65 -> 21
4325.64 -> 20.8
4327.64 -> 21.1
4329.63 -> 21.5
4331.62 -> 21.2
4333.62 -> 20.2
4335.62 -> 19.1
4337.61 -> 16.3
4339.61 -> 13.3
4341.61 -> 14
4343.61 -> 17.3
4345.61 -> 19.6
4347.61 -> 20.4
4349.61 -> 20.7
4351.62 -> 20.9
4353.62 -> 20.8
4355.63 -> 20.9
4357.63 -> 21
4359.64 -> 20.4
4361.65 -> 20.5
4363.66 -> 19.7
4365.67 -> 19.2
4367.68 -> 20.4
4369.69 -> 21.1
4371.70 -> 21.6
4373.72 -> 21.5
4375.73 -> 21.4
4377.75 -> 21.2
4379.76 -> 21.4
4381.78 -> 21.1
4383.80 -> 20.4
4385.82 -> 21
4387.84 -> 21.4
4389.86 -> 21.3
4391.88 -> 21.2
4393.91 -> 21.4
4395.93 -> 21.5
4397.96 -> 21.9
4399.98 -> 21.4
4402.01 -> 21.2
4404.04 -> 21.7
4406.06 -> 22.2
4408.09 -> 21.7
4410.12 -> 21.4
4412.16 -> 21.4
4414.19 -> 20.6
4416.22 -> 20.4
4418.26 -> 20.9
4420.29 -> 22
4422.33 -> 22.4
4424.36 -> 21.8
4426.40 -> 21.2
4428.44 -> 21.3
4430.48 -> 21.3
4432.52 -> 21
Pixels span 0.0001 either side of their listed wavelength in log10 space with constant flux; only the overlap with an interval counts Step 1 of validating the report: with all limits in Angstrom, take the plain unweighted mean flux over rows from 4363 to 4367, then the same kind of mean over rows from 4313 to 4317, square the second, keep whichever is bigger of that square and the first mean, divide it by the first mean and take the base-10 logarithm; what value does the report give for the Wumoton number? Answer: 1.34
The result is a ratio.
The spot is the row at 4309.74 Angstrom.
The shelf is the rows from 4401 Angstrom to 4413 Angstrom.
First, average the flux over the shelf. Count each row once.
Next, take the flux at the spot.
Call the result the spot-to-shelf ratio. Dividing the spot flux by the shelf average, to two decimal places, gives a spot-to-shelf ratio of 0.93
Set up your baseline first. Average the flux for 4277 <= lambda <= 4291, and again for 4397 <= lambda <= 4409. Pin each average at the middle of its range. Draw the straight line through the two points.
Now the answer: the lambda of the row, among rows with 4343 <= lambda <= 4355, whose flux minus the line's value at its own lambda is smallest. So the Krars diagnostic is 4343.61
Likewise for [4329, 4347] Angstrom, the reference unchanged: 4339.61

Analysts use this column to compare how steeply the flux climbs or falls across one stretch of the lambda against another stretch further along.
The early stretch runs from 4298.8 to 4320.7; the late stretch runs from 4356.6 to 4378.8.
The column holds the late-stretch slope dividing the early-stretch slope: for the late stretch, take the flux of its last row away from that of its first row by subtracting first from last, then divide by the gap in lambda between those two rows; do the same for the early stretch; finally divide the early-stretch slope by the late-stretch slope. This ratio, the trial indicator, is 8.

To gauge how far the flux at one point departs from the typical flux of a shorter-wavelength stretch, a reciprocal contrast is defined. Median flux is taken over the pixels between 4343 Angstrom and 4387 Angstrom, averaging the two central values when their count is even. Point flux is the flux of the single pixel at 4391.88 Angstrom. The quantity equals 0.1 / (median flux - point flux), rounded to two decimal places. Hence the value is -0.29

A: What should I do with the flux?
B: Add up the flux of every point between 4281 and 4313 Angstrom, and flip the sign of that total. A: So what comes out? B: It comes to -328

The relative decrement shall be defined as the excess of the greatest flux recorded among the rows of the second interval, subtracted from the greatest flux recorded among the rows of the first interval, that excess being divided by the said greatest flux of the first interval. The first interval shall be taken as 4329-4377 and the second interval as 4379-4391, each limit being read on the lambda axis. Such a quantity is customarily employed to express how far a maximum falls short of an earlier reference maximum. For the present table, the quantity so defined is 0.01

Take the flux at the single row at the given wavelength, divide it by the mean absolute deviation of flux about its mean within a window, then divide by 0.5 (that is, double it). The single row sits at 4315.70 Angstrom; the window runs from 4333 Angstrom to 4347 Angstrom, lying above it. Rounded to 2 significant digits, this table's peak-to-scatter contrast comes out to 19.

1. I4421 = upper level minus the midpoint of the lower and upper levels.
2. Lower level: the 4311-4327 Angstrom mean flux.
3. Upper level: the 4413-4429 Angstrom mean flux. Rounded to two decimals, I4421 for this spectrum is 0.24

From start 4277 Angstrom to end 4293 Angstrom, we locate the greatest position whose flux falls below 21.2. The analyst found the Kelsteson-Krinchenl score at 4291.91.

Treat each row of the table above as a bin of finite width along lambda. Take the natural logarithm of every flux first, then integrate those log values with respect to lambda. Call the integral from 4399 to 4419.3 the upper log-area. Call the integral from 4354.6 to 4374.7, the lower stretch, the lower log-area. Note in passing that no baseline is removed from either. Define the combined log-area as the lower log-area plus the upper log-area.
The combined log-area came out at 123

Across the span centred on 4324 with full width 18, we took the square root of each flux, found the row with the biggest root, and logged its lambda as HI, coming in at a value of 4329.63 Angstrom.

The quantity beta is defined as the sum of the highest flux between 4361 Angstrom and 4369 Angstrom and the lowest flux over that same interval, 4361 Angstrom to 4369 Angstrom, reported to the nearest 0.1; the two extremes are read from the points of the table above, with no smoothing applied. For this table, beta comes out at 39.7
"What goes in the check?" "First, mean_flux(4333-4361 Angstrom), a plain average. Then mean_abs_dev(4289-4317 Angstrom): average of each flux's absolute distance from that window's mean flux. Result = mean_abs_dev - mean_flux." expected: -18.5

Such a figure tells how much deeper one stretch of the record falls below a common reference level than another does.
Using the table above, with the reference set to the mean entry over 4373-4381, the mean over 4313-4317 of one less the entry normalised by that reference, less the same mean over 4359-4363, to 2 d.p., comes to -0.01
